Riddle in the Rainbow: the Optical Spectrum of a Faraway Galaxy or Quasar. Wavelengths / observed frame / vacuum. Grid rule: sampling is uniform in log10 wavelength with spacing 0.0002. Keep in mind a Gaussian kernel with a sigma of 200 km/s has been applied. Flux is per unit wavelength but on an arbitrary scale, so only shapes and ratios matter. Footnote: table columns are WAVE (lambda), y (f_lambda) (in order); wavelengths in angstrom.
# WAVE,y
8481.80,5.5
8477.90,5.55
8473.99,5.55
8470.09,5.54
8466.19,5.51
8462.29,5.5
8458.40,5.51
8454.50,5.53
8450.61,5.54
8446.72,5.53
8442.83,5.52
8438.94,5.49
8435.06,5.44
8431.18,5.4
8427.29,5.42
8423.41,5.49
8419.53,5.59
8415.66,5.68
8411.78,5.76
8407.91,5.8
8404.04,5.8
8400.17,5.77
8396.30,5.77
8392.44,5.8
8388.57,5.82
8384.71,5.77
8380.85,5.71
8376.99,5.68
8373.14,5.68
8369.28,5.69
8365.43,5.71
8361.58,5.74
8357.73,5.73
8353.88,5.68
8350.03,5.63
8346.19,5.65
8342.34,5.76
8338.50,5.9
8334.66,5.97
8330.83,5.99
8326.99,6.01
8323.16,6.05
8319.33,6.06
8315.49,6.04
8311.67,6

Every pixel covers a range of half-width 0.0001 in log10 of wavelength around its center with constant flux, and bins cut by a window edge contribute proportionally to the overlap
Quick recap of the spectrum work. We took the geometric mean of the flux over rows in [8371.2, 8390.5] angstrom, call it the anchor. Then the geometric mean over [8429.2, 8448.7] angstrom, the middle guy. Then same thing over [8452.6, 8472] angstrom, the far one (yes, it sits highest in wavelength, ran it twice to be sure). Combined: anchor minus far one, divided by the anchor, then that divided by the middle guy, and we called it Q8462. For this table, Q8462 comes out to 0.0068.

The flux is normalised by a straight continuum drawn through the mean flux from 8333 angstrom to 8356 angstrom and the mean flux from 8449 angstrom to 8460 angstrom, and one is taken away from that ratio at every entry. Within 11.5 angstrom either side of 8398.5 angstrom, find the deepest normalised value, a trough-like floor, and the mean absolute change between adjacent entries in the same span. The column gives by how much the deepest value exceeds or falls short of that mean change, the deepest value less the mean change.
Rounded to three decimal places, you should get 0.018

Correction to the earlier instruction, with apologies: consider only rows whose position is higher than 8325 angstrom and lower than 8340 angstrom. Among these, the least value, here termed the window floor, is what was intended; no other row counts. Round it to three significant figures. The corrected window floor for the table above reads 5.90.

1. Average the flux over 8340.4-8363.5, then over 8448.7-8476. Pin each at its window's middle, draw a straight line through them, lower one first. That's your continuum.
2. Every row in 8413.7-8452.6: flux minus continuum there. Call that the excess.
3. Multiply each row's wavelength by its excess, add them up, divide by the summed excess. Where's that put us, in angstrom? 8434.0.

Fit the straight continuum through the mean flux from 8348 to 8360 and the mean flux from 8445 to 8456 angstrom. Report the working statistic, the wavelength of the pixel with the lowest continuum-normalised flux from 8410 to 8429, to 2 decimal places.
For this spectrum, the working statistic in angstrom 8427.29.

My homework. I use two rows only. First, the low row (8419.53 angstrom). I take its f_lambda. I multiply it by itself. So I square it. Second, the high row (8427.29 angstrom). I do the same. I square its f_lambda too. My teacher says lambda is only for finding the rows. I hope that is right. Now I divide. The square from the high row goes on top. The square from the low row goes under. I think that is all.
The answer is 0.940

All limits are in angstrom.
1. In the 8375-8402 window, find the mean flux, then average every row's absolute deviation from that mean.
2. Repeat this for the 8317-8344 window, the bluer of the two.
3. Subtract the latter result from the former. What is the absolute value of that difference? 0.04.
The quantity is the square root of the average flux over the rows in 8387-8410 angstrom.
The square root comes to 2.41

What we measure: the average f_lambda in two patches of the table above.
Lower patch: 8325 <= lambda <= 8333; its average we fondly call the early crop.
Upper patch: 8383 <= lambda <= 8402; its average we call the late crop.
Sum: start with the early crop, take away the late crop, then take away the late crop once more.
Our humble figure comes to -5.6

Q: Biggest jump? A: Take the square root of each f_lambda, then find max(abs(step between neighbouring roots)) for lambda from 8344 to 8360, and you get 0.011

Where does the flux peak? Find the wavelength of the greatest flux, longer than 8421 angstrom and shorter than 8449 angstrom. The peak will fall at 8446.72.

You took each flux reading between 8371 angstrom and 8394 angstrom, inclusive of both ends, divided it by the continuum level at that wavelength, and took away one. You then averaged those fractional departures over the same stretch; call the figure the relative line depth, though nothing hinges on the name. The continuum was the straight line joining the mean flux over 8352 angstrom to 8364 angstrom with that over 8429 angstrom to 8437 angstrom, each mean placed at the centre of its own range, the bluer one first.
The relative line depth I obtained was 0.022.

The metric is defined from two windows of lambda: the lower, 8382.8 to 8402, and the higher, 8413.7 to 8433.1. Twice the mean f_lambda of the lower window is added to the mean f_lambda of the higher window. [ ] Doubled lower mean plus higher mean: 17.1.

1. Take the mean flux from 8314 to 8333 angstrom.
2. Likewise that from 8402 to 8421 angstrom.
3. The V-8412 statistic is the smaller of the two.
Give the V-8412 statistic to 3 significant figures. 5.73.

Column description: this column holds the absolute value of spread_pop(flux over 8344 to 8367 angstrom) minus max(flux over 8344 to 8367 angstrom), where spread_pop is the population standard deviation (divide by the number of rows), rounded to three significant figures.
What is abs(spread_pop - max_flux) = 5.70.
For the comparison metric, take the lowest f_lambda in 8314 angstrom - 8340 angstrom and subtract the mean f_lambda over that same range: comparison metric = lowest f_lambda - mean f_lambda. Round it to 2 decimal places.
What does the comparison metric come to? -0.10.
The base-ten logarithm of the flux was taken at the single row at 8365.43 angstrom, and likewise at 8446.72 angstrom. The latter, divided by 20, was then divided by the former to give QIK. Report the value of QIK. 0.0491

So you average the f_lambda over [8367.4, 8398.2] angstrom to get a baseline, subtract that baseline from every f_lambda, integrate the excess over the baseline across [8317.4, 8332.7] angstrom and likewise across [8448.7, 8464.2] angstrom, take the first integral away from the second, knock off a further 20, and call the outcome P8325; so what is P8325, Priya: -27.8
